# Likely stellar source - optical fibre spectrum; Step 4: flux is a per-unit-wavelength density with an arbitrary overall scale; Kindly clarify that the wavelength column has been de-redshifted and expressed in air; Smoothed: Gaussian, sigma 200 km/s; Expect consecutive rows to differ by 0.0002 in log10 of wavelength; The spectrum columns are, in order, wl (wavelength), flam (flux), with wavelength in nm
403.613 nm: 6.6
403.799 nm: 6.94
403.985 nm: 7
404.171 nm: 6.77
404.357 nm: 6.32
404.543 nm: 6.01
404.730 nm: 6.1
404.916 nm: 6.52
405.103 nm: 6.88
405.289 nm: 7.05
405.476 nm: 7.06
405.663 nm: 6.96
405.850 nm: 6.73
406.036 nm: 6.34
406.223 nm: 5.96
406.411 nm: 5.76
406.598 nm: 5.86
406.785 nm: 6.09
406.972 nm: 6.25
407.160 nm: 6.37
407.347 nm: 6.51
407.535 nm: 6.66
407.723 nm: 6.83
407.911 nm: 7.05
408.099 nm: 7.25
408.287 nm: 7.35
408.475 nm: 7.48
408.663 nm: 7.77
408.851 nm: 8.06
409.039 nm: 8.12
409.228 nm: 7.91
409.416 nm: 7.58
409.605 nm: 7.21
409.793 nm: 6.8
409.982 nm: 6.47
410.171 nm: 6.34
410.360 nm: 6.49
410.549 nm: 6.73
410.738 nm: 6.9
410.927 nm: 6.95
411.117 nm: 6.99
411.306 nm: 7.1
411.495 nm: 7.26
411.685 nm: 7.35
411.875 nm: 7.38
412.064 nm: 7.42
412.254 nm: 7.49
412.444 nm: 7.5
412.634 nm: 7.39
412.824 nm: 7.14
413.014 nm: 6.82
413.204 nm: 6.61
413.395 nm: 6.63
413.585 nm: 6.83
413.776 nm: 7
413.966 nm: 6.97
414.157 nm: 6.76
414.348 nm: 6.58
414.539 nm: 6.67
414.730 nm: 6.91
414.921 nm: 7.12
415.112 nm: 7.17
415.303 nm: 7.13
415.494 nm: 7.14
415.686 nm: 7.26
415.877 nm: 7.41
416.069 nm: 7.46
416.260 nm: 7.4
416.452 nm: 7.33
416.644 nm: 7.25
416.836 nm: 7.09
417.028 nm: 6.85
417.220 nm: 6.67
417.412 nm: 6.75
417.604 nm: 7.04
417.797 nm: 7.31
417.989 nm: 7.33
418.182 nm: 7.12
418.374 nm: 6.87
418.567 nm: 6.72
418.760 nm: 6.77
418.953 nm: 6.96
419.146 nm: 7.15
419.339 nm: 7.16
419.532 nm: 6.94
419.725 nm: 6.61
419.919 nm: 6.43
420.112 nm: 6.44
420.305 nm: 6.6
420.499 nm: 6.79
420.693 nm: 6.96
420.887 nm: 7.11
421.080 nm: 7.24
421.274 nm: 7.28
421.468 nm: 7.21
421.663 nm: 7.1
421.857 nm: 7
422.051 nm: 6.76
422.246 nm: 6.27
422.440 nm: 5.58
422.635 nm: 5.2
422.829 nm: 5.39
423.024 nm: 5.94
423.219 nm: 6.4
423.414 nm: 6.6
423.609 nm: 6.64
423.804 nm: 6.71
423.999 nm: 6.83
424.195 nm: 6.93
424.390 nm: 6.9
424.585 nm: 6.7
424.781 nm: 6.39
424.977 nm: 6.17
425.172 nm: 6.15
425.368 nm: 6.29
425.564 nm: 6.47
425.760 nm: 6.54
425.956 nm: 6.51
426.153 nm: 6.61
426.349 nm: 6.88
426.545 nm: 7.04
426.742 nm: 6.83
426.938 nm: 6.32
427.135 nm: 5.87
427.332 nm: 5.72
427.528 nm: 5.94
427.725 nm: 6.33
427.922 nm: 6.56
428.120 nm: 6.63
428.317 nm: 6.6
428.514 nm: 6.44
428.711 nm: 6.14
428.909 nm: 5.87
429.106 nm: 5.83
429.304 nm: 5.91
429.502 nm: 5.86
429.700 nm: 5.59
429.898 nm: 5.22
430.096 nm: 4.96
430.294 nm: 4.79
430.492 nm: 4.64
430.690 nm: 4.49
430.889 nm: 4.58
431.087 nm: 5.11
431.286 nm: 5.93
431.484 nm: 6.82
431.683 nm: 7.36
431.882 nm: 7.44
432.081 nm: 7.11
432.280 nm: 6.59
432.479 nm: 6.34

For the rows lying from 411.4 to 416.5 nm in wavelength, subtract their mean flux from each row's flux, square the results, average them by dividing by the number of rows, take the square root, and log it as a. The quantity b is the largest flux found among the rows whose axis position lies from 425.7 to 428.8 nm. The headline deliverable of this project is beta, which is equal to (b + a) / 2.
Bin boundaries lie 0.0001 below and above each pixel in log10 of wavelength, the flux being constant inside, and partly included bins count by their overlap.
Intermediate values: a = 0.29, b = 7.04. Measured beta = 3.7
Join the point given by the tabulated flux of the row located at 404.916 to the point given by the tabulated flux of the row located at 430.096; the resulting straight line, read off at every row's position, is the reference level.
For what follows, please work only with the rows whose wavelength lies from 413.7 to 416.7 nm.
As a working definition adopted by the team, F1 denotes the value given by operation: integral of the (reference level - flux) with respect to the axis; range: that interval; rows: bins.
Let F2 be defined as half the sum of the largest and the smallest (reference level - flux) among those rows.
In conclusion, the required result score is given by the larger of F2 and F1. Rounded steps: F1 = -3.6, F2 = -1.1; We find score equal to -1.14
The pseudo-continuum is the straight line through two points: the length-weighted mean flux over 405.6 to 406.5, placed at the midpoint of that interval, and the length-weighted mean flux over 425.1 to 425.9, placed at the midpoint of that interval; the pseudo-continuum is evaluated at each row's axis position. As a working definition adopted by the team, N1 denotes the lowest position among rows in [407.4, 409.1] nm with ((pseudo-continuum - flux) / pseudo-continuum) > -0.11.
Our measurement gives 407.535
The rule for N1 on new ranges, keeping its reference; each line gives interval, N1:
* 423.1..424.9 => 423.219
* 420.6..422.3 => 420.693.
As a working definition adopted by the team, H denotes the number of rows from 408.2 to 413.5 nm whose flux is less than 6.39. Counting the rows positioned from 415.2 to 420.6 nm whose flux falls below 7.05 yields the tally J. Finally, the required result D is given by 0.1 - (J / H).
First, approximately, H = 1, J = 14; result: -14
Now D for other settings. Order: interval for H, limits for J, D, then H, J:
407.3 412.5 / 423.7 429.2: -28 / 1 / 28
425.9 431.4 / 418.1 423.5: -1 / 19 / 20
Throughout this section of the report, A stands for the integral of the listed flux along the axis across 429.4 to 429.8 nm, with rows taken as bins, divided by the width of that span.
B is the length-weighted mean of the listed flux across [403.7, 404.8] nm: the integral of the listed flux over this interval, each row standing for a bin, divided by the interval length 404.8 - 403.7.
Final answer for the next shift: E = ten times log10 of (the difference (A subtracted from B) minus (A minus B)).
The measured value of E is 2.1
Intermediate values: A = 5.7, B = 6.5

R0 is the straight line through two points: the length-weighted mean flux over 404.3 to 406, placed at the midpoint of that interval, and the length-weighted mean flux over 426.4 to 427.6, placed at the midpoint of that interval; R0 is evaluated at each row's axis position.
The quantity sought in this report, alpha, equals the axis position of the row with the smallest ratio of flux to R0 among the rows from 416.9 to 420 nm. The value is 419.919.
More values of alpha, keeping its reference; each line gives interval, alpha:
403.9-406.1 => 404.543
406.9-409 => 406.972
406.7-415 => 406.785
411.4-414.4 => 414.348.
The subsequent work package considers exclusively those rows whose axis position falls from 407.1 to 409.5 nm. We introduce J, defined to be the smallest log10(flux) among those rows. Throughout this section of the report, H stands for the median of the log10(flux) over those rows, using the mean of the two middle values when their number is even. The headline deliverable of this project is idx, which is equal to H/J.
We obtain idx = 1.08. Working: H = 0.87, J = 0.80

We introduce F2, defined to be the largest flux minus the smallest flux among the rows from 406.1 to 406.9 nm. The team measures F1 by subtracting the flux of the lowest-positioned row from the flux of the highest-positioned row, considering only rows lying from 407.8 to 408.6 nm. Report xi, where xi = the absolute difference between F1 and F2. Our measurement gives 0.10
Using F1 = 0.43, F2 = 0.3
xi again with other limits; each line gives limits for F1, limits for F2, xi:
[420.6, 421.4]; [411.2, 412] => 0.04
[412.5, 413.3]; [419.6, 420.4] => 0.96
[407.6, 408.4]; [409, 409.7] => 0.39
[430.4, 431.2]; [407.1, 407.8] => 0.01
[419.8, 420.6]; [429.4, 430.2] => 0.54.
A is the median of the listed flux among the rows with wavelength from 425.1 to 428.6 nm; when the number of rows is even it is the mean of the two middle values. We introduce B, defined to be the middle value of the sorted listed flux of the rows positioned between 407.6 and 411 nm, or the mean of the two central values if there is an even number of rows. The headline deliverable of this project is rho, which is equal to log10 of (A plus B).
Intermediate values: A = 6.5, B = 7.1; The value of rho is 1.13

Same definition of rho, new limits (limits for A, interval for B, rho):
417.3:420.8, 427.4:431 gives 1.11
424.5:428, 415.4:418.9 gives 1.13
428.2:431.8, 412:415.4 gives 1.11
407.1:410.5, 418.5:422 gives 1.15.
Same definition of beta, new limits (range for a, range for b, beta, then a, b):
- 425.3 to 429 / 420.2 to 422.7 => 3.8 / 0.35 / 7.28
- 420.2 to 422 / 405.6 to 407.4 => 3.6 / 0.21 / 6.96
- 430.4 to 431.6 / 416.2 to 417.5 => 4.1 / 0.85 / 7.4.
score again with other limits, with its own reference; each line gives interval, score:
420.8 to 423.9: -0.78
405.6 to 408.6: -0.26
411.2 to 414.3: -1.02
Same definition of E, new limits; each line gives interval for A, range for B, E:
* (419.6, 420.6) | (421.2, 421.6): 1.0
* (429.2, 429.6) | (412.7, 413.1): 3.6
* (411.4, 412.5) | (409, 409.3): 0.7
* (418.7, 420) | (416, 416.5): 0.3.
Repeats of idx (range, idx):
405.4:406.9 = 1.04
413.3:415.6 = 1.03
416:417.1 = 1.03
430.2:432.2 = 1.14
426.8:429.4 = 1.04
